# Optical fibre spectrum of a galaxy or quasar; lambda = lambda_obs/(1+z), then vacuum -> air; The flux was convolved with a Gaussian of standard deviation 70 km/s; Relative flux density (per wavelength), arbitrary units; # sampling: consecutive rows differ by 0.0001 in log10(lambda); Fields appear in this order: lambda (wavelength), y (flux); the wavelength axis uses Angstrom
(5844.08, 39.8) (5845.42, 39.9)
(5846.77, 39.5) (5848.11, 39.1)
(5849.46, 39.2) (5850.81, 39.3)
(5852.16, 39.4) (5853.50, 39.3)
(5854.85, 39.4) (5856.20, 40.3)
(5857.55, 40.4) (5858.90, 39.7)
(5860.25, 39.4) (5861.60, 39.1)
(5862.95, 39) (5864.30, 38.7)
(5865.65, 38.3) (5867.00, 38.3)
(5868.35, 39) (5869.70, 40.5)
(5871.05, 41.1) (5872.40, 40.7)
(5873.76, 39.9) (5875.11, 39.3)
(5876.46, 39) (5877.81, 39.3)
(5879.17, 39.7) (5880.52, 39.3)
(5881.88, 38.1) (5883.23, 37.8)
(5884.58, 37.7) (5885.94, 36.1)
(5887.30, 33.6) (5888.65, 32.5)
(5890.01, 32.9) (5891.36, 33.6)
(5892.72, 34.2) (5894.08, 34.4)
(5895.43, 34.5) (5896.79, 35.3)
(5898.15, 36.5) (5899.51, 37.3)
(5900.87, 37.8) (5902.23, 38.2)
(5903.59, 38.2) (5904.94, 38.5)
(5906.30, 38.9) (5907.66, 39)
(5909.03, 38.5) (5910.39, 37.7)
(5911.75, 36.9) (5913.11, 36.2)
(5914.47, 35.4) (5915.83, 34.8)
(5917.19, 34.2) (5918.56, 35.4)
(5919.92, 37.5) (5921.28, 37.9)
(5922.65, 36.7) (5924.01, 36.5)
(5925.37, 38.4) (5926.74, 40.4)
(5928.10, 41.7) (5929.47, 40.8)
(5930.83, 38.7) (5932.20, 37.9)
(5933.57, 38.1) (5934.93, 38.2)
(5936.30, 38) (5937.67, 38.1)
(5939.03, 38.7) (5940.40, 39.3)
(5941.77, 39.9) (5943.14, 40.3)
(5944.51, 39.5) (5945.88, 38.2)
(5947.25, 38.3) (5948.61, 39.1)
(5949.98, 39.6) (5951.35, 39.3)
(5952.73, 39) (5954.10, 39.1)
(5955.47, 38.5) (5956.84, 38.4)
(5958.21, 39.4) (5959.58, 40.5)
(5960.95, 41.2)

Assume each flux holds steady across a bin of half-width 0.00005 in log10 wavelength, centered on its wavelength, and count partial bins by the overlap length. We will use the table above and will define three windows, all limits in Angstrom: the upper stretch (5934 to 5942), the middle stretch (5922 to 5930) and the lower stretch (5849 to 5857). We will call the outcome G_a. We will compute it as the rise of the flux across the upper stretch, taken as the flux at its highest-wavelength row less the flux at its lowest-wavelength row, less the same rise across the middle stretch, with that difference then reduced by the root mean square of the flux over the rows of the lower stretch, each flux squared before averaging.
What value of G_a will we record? -41.9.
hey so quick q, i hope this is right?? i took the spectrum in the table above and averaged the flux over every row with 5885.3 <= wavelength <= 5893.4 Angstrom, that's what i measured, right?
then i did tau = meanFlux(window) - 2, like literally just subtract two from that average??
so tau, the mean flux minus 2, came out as 31.8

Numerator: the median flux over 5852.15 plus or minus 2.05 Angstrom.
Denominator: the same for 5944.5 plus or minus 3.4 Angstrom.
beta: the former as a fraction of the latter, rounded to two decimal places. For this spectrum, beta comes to 0.99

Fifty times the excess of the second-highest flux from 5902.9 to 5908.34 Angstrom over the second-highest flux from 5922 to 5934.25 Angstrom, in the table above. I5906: -95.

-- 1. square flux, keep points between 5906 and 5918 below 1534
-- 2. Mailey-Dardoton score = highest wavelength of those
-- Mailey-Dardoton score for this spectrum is 5917.19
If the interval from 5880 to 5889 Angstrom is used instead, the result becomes 5888.65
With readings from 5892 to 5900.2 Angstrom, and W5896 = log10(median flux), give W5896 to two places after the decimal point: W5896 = 1.54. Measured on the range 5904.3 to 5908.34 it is 1.59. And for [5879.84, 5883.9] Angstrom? 1.58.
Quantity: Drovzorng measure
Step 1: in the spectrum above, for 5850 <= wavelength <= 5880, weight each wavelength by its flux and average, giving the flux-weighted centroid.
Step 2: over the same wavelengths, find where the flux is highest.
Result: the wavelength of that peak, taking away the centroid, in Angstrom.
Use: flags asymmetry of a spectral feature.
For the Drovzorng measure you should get 6.1 Angstrom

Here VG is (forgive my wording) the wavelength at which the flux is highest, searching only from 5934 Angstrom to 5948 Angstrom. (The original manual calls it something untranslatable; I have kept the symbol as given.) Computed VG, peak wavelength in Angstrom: 5943.14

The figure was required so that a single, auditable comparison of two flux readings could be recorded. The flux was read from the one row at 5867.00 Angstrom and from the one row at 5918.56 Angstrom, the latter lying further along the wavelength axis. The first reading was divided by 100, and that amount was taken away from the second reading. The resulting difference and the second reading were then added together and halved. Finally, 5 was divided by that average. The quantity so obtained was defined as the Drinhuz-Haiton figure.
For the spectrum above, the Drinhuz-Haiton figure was 0.142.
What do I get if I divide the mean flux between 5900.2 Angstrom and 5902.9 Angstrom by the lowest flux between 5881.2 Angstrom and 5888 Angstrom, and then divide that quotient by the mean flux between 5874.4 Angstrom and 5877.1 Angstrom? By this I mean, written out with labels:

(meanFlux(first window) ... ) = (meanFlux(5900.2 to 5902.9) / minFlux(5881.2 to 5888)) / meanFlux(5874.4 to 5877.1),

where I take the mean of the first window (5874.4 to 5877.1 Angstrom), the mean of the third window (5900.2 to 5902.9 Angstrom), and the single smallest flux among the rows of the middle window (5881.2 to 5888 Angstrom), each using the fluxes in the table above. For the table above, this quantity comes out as 0.029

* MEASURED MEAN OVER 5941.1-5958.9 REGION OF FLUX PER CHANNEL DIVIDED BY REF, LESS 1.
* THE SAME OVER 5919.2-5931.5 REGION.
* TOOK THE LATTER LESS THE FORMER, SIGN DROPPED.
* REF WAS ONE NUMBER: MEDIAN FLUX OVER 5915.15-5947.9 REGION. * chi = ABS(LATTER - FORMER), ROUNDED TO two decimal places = 0.01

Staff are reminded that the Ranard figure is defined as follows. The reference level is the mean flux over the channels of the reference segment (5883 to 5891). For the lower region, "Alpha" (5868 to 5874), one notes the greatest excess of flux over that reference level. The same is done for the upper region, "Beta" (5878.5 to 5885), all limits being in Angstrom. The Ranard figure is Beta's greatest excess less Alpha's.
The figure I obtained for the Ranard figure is -1.4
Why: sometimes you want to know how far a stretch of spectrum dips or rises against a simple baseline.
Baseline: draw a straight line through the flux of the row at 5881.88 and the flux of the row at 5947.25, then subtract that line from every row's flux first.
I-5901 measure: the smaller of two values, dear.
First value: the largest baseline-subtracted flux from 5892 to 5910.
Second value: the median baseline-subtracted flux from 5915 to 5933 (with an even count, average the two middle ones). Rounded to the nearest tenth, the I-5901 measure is -0.4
